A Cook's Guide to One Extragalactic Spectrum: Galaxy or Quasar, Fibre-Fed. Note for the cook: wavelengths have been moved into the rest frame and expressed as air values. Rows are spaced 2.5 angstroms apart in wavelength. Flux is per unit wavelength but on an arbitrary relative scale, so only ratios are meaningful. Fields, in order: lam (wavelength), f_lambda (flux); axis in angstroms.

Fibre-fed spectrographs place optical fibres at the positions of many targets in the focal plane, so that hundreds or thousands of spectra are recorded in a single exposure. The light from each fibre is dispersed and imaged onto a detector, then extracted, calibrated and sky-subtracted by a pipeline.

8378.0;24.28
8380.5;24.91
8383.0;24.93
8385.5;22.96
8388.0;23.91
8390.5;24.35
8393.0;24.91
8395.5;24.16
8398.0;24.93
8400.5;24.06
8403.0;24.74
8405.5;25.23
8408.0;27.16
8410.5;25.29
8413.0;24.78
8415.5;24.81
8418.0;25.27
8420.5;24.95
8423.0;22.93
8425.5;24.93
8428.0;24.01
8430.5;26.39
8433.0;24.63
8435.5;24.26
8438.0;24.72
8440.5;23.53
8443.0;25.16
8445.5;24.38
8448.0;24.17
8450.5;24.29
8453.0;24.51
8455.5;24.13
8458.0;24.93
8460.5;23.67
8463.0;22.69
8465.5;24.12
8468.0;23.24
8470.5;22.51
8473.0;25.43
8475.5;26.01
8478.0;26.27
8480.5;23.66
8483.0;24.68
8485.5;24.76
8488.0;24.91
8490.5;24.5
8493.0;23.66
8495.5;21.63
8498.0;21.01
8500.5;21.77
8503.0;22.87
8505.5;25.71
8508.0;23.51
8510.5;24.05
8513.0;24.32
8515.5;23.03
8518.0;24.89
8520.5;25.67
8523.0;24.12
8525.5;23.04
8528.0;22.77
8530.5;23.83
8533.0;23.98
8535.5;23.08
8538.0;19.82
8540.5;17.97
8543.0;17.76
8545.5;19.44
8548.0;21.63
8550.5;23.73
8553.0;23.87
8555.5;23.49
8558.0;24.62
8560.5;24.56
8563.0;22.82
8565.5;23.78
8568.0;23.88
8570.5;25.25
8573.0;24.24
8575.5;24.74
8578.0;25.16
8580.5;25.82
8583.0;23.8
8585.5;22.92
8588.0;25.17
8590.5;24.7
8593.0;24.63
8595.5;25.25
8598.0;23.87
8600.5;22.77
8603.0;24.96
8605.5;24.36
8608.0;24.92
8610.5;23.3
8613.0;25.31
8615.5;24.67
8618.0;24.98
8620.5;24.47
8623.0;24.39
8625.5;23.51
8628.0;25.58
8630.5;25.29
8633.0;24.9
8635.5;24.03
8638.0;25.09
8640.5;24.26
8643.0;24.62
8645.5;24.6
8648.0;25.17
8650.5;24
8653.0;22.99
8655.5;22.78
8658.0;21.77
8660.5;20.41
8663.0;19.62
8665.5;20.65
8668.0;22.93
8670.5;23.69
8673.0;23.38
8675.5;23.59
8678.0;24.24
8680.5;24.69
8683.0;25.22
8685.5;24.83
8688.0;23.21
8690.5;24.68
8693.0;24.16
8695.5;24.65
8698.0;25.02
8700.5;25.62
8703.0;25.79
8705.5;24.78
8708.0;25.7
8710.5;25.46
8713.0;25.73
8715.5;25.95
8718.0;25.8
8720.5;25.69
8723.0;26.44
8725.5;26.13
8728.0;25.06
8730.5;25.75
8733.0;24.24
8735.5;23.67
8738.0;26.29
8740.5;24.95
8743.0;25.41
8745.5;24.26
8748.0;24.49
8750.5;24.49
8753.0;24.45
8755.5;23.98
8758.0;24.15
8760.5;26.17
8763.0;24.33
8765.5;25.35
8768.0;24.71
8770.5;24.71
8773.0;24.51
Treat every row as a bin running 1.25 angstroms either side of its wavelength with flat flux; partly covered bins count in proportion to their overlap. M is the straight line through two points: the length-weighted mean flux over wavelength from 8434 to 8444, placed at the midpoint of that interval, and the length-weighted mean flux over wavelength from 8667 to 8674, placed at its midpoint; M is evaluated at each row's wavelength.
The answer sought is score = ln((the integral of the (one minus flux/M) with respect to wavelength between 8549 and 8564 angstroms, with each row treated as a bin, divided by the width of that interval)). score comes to -6.4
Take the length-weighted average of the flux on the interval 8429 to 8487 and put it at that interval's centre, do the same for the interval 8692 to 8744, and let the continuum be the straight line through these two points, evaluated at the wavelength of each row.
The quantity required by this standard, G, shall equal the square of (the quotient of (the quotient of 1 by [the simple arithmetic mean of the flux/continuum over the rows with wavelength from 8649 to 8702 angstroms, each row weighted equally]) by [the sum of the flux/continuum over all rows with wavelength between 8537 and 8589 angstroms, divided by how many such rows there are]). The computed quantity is 1.34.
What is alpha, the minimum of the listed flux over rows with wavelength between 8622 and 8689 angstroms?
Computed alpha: 19.62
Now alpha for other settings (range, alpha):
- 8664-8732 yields 20.65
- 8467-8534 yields 21.01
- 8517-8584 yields 17.76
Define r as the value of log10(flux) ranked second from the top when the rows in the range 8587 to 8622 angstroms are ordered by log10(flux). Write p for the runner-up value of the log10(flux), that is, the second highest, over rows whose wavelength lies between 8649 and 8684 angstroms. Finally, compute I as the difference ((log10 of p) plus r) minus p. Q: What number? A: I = 0.154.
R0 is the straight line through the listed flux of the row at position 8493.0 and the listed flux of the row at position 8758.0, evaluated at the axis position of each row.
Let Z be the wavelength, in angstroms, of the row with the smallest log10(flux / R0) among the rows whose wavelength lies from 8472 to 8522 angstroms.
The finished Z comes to 8498.0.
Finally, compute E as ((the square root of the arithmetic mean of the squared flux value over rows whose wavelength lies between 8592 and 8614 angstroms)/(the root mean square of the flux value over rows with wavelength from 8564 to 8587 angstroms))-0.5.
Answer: 0.50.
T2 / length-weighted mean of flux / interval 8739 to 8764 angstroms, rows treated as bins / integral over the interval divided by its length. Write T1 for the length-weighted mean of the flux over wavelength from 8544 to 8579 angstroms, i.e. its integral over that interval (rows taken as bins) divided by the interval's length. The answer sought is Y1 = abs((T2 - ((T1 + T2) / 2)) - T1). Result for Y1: 23.1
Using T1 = 23.6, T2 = 24.7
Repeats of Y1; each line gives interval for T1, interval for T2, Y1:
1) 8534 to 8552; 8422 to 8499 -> 18.8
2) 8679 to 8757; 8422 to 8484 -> 25.4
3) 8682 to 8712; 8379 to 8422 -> 25.0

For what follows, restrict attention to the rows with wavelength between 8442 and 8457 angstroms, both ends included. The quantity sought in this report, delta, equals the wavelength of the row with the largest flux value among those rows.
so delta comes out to 8443.0 angstroms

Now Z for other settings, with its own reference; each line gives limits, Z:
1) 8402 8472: 8470.5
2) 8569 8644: 8600.5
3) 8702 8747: 8735.5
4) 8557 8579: 8563.0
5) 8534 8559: 8543.0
